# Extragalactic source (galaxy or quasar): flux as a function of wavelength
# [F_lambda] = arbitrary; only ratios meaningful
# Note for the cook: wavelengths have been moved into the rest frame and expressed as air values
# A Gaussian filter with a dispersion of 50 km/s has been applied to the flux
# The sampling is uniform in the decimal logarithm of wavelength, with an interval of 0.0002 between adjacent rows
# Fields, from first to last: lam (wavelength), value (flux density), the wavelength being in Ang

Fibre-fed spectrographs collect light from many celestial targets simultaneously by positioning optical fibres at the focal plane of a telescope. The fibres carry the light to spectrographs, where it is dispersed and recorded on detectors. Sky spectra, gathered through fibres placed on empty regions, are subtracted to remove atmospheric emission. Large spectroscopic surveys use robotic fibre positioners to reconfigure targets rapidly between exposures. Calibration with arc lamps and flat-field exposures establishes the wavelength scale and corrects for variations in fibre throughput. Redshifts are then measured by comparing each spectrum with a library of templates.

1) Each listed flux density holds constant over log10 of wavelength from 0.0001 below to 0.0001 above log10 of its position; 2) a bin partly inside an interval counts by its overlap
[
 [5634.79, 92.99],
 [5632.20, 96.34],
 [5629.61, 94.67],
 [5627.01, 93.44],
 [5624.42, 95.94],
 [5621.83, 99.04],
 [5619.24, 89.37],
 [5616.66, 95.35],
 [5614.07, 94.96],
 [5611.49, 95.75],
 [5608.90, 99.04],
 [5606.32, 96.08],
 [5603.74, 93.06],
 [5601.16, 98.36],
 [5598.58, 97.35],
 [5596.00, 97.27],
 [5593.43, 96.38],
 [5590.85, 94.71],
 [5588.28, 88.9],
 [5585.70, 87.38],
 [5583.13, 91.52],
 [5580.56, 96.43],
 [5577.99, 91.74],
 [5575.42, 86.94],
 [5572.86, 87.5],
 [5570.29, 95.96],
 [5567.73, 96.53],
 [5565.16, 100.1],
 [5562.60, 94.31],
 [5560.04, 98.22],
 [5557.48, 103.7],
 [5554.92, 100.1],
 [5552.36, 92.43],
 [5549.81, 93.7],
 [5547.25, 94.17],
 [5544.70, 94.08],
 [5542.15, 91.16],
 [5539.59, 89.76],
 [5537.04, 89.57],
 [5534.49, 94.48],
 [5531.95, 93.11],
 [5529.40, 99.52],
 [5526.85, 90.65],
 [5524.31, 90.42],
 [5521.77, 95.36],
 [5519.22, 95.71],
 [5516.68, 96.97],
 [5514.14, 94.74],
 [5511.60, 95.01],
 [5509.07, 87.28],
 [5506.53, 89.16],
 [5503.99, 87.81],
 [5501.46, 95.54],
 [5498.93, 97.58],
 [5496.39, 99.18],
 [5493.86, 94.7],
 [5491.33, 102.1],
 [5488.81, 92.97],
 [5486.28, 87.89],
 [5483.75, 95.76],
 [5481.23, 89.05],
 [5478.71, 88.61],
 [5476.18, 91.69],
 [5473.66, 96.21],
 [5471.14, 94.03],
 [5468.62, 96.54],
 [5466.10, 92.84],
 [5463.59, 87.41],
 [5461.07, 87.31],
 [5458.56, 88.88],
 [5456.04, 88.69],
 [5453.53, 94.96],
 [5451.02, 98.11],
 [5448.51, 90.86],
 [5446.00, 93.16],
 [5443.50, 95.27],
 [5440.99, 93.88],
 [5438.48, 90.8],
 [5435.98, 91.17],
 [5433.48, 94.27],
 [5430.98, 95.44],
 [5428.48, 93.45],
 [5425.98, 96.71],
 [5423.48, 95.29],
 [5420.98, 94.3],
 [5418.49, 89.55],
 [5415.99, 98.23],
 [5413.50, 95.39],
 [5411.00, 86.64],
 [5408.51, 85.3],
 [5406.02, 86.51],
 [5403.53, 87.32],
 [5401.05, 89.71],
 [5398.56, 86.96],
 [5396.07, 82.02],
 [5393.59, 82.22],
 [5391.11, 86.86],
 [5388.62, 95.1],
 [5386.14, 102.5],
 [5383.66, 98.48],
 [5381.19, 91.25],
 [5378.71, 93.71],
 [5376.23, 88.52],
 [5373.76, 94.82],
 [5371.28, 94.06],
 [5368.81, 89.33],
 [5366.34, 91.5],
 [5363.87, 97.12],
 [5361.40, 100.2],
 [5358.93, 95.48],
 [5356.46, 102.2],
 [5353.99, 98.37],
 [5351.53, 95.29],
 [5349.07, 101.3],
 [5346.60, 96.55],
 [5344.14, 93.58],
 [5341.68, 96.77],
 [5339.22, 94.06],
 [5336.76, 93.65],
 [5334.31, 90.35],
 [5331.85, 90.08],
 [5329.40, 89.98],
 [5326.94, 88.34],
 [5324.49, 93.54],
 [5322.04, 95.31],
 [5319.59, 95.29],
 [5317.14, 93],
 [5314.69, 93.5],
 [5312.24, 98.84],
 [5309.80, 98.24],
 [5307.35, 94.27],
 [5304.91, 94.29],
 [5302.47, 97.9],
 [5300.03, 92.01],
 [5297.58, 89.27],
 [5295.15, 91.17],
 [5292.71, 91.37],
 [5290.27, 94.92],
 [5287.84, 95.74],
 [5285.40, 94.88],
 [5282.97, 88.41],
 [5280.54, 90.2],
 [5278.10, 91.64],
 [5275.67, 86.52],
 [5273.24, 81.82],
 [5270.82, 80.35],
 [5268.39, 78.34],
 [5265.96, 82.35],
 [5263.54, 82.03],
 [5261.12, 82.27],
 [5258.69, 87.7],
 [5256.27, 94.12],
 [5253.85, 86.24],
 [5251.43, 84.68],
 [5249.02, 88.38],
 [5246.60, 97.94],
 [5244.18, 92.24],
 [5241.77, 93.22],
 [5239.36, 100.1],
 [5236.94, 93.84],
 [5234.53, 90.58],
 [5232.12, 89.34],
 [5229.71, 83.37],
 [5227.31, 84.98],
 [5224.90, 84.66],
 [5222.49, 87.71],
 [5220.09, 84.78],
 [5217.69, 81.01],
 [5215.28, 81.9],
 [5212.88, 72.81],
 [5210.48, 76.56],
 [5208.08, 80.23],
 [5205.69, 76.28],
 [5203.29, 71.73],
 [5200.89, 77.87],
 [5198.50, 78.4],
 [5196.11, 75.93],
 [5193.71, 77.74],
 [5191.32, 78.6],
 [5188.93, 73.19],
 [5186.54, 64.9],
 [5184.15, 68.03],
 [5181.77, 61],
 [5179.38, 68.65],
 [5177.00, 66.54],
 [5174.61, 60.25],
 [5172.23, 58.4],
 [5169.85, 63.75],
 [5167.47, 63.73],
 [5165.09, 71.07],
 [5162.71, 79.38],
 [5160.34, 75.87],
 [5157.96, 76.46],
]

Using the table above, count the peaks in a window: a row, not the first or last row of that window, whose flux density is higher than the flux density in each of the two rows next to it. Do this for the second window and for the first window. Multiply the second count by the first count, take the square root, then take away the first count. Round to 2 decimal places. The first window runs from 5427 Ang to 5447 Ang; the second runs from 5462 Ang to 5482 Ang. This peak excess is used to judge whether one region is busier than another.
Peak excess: 0.00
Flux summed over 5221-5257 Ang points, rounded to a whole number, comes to 1351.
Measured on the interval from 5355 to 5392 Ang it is 1421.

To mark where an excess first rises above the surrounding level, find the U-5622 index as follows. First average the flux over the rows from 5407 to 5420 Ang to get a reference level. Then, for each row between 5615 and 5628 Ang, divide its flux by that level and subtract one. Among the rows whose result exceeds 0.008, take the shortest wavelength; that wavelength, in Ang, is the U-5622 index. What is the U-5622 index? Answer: 5616.66 Ang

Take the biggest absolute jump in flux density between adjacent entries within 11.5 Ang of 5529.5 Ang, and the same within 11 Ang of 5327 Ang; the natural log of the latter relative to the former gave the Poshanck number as -0.53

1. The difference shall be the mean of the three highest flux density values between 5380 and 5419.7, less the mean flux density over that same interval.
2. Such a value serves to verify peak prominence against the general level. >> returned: 9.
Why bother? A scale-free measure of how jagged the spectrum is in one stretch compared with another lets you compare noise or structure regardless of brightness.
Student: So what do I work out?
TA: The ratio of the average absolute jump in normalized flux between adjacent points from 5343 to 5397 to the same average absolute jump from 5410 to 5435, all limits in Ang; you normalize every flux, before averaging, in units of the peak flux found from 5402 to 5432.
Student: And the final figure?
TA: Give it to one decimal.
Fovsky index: 1.2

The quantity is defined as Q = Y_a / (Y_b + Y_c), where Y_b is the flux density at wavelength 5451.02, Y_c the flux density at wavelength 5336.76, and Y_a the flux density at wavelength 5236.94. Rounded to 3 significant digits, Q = 0.489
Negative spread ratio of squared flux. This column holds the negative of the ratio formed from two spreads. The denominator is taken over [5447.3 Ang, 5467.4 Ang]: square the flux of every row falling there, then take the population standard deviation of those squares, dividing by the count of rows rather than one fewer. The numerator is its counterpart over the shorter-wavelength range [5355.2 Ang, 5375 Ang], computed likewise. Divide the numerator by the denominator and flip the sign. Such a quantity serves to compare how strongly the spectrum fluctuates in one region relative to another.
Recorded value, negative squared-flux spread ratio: -1.1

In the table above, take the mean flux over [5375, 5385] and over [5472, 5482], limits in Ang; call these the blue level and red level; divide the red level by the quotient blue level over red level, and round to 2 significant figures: 90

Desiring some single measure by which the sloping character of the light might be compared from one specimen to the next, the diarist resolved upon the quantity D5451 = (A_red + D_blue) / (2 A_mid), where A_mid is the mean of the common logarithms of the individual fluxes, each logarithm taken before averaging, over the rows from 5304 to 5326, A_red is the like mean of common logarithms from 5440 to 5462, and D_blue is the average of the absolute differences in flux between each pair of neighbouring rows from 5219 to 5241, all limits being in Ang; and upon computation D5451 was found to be 1.28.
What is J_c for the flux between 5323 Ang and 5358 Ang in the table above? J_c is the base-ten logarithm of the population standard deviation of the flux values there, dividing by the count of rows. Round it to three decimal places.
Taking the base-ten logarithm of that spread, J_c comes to 0.606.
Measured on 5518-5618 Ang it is 0.579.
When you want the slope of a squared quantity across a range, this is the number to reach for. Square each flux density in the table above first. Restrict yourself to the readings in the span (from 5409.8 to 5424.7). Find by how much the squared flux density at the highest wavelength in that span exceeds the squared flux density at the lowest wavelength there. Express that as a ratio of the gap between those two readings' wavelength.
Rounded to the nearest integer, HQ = 126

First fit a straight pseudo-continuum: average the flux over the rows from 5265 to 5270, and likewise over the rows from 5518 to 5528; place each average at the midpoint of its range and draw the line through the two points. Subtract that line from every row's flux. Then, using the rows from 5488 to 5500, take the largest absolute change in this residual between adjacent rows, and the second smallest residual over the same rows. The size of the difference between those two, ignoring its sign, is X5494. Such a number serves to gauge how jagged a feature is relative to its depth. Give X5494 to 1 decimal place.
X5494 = 5.9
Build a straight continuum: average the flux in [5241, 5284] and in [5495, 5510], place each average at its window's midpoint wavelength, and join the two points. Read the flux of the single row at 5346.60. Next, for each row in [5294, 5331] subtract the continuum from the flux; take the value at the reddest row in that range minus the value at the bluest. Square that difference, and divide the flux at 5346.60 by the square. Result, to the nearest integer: 24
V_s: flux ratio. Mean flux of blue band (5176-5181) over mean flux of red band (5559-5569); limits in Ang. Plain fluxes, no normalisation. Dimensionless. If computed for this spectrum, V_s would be 0.69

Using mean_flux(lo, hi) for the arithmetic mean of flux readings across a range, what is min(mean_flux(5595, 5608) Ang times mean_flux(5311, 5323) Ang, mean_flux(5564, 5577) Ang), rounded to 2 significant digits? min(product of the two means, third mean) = 93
